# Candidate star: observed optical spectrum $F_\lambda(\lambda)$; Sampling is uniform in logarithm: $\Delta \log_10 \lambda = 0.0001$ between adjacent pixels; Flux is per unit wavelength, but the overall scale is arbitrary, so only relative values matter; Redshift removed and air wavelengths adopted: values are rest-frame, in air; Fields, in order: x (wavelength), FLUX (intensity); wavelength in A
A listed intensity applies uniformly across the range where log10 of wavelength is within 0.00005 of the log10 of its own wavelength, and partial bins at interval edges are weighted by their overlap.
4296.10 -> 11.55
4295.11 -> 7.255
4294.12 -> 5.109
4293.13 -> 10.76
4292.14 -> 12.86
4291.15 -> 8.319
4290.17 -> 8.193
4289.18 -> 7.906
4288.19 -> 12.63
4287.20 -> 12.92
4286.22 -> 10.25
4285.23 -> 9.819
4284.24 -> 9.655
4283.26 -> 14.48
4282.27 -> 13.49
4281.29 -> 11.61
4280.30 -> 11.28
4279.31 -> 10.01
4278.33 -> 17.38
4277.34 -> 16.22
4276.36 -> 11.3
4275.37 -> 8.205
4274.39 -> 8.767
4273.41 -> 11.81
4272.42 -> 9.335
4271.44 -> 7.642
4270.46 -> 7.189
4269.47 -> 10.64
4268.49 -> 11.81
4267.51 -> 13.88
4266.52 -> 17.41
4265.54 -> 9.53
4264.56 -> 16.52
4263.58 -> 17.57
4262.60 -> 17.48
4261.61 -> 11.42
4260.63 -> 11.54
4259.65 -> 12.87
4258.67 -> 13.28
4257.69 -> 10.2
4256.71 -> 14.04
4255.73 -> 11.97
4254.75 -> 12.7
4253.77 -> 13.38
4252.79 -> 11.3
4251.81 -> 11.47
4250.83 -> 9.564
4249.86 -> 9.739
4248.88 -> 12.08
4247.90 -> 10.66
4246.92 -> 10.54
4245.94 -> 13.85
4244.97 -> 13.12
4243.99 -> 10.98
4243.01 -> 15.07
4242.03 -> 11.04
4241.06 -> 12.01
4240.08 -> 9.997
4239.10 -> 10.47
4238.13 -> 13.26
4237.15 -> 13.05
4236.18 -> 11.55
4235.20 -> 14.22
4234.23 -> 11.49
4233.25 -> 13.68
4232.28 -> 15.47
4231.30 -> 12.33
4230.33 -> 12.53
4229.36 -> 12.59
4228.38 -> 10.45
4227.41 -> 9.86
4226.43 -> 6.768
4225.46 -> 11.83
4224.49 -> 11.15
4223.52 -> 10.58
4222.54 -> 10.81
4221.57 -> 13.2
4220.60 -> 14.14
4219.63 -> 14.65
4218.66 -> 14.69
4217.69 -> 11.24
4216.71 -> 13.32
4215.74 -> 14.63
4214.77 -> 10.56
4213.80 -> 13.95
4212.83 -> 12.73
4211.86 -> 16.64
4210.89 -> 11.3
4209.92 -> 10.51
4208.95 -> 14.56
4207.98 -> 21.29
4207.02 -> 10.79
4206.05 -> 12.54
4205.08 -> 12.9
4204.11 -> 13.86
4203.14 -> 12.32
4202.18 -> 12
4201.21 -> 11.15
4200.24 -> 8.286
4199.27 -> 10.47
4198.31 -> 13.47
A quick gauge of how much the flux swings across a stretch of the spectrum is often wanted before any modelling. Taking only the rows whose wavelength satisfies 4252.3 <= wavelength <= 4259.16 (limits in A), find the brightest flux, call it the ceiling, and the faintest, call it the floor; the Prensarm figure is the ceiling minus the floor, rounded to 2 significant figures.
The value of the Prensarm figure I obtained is 3.8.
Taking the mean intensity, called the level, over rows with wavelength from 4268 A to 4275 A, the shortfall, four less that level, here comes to -5.6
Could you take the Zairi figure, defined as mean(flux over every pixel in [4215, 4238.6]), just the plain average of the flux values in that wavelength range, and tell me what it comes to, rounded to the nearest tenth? 12.4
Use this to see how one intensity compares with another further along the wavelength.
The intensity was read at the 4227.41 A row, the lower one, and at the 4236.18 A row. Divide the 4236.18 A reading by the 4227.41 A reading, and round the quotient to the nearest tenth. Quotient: 1.2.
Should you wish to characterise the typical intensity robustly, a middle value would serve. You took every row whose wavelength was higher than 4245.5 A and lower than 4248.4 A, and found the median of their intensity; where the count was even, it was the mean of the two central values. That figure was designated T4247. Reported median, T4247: 10.7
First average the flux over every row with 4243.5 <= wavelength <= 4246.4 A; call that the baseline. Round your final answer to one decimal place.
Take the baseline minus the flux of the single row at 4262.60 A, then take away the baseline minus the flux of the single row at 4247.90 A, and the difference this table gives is -6.8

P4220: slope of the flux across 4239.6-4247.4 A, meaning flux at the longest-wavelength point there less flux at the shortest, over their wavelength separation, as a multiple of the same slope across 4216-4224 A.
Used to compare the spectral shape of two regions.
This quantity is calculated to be -0.2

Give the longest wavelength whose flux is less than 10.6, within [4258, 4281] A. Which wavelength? 4279.31 A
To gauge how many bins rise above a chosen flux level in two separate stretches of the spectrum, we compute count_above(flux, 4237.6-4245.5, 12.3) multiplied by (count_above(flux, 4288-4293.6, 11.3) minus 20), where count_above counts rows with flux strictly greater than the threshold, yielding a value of -54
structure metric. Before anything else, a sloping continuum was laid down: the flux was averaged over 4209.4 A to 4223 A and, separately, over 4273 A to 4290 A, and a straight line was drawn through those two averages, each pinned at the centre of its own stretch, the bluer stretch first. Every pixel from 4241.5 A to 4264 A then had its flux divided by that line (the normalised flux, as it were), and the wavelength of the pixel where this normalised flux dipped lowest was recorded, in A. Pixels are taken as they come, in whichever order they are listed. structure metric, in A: 4250.83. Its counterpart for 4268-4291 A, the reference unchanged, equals 4270.46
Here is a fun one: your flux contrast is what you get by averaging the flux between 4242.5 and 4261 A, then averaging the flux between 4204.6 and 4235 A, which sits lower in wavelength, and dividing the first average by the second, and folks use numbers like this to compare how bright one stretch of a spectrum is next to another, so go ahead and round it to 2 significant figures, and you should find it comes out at 0.95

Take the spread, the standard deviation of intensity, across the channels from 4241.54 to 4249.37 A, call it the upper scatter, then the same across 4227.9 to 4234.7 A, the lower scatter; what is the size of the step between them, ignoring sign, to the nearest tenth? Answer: 0.1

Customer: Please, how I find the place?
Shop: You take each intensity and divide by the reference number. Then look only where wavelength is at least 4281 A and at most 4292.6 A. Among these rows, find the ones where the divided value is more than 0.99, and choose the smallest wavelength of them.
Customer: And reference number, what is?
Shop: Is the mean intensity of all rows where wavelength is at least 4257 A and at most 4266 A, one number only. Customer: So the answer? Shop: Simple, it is 4282.27 A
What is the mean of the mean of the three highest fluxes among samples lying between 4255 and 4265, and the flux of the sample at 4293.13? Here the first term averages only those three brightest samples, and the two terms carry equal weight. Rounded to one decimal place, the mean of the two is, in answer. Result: 14.0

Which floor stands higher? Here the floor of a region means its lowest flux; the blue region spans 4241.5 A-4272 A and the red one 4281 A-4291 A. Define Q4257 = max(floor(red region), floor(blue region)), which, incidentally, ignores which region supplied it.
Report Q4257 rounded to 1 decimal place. 7.9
